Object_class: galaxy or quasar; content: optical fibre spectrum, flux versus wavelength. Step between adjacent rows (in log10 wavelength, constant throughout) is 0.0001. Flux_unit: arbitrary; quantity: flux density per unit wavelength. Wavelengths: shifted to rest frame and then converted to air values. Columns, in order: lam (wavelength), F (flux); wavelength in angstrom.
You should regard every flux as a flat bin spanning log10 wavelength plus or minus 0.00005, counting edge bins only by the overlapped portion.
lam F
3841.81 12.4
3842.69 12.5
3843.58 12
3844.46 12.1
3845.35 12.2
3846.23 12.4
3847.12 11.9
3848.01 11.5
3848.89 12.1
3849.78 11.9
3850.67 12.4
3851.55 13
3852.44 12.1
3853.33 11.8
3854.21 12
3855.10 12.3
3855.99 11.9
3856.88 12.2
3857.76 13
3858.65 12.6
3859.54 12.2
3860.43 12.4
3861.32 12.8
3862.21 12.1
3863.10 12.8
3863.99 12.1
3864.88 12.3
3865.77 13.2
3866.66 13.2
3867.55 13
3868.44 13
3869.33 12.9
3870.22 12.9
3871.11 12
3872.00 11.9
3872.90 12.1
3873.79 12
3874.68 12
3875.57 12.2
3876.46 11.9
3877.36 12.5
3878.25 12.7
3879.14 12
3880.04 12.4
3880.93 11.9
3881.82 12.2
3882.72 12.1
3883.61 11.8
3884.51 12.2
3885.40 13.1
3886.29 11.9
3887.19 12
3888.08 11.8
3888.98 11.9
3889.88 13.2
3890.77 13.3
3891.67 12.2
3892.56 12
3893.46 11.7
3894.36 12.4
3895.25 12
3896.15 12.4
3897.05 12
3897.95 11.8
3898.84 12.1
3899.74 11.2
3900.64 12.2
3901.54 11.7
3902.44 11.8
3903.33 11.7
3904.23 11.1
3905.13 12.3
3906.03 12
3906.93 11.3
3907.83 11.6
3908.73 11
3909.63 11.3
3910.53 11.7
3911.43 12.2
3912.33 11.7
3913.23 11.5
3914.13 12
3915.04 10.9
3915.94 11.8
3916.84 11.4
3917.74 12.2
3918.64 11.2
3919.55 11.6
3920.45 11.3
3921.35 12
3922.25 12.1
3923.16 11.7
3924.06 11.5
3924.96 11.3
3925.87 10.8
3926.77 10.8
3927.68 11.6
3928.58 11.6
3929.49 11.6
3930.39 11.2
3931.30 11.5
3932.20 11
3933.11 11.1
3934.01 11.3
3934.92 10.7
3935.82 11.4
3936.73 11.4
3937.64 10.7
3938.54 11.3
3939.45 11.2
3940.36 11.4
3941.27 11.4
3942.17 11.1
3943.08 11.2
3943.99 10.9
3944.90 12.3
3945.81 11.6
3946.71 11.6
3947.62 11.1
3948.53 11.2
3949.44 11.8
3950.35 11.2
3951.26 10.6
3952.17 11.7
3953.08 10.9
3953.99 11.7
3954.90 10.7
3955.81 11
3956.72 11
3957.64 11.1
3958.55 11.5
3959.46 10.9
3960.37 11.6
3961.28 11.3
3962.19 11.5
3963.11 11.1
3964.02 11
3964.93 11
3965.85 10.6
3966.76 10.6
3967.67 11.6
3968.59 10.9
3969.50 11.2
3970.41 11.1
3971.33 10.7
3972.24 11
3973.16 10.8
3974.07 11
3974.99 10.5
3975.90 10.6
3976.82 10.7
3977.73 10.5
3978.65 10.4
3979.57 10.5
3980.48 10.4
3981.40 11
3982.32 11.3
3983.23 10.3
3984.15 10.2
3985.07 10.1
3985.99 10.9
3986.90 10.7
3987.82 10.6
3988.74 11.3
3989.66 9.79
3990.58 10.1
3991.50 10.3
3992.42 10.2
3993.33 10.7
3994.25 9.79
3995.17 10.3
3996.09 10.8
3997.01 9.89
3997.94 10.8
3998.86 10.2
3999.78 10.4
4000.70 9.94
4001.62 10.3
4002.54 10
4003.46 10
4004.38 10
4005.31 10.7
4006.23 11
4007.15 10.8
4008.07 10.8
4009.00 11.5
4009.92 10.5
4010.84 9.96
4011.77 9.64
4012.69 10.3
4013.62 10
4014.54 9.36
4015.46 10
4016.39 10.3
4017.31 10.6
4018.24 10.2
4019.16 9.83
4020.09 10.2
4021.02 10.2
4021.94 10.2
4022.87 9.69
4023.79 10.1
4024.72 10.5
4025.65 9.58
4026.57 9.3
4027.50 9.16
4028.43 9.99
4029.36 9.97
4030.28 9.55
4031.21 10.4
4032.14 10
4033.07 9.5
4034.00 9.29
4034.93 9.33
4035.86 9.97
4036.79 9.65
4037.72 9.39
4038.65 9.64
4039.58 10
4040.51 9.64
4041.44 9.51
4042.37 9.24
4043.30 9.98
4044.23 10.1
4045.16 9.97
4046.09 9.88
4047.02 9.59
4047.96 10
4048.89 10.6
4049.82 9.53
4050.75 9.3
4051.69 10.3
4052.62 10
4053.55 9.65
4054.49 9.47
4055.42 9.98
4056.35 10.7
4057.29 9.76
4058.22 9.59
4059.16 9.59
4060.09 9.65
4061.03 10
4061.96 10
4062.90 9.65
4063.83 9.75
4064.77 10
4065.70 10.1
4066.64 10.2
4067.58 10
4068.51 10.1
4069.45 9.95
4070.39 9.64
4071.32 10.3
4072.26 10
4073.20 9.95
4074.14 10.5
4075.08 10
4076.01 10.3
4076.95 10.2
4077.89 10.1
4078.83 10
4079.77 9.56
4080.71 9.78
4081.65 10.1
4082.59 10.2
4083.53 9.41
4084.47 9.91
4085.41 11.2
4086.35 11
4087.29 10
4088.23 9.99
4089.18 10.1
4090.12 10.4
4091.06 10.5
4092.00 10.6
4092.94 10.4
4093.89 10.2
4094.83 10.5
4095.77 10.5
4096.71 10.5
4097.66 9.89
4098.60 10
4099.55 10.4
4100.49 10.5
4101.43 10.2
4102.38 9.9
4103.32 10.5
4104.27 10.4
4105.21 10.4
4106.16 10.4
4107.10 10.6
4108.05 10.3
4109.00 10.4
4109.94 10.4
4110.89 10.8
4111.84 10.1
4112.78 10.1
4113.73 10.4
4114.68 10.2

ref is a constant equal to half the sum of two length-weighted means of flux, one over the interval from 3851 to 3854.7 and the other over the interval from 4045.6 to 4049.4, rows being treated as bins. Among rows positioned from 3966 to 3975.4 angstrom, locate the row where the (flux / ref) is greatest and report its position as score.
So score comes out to 3967.67 angstrom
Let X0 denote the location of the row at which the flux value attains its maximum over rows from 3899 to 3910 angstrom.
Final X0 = 3905.13 angstrom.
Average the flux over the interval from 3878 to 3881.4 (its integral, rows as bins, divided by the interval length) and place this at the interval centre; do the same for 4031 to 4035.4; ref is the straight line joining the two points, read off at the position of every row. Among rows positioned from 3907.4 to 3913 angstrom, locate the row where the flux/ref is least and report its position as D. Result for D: 3908.73 angstrom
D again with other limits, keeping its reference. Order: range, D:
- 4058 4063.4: 4058.22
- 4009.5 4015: 4014.54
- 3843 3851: 3848.01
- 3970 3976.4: 3974.99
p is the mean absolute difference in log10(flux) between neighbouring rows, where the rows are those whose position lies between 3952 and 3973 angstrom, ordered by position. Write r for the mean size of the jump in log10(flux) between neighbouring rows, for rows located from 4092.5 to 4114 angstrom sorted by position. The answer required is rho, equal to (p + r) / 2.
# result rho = 0.0127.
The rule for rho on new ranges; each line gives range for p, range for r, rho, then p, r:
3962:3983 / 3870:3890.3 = 0.0129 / 0.0112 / 0.015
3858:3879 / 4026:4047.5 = 0.0131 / 0.0113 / 0.015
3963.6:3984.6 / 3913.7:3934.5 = 0.0142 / 0.0123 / 0.016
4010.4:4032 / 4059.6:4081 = 0.0143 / 0.0181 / 0.011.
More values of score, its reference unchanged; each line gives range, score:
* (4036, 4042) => 4039.58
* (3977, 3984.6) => 3982.32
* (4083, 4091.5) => 4085.41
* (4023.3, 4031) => 4024.72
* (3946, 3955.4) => 3949.44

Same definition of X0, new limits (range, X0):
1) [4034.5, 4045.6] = 4044.23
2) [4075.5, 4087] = 4085.41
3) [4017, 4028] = 4017.31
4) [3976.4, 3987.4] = 3982.32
